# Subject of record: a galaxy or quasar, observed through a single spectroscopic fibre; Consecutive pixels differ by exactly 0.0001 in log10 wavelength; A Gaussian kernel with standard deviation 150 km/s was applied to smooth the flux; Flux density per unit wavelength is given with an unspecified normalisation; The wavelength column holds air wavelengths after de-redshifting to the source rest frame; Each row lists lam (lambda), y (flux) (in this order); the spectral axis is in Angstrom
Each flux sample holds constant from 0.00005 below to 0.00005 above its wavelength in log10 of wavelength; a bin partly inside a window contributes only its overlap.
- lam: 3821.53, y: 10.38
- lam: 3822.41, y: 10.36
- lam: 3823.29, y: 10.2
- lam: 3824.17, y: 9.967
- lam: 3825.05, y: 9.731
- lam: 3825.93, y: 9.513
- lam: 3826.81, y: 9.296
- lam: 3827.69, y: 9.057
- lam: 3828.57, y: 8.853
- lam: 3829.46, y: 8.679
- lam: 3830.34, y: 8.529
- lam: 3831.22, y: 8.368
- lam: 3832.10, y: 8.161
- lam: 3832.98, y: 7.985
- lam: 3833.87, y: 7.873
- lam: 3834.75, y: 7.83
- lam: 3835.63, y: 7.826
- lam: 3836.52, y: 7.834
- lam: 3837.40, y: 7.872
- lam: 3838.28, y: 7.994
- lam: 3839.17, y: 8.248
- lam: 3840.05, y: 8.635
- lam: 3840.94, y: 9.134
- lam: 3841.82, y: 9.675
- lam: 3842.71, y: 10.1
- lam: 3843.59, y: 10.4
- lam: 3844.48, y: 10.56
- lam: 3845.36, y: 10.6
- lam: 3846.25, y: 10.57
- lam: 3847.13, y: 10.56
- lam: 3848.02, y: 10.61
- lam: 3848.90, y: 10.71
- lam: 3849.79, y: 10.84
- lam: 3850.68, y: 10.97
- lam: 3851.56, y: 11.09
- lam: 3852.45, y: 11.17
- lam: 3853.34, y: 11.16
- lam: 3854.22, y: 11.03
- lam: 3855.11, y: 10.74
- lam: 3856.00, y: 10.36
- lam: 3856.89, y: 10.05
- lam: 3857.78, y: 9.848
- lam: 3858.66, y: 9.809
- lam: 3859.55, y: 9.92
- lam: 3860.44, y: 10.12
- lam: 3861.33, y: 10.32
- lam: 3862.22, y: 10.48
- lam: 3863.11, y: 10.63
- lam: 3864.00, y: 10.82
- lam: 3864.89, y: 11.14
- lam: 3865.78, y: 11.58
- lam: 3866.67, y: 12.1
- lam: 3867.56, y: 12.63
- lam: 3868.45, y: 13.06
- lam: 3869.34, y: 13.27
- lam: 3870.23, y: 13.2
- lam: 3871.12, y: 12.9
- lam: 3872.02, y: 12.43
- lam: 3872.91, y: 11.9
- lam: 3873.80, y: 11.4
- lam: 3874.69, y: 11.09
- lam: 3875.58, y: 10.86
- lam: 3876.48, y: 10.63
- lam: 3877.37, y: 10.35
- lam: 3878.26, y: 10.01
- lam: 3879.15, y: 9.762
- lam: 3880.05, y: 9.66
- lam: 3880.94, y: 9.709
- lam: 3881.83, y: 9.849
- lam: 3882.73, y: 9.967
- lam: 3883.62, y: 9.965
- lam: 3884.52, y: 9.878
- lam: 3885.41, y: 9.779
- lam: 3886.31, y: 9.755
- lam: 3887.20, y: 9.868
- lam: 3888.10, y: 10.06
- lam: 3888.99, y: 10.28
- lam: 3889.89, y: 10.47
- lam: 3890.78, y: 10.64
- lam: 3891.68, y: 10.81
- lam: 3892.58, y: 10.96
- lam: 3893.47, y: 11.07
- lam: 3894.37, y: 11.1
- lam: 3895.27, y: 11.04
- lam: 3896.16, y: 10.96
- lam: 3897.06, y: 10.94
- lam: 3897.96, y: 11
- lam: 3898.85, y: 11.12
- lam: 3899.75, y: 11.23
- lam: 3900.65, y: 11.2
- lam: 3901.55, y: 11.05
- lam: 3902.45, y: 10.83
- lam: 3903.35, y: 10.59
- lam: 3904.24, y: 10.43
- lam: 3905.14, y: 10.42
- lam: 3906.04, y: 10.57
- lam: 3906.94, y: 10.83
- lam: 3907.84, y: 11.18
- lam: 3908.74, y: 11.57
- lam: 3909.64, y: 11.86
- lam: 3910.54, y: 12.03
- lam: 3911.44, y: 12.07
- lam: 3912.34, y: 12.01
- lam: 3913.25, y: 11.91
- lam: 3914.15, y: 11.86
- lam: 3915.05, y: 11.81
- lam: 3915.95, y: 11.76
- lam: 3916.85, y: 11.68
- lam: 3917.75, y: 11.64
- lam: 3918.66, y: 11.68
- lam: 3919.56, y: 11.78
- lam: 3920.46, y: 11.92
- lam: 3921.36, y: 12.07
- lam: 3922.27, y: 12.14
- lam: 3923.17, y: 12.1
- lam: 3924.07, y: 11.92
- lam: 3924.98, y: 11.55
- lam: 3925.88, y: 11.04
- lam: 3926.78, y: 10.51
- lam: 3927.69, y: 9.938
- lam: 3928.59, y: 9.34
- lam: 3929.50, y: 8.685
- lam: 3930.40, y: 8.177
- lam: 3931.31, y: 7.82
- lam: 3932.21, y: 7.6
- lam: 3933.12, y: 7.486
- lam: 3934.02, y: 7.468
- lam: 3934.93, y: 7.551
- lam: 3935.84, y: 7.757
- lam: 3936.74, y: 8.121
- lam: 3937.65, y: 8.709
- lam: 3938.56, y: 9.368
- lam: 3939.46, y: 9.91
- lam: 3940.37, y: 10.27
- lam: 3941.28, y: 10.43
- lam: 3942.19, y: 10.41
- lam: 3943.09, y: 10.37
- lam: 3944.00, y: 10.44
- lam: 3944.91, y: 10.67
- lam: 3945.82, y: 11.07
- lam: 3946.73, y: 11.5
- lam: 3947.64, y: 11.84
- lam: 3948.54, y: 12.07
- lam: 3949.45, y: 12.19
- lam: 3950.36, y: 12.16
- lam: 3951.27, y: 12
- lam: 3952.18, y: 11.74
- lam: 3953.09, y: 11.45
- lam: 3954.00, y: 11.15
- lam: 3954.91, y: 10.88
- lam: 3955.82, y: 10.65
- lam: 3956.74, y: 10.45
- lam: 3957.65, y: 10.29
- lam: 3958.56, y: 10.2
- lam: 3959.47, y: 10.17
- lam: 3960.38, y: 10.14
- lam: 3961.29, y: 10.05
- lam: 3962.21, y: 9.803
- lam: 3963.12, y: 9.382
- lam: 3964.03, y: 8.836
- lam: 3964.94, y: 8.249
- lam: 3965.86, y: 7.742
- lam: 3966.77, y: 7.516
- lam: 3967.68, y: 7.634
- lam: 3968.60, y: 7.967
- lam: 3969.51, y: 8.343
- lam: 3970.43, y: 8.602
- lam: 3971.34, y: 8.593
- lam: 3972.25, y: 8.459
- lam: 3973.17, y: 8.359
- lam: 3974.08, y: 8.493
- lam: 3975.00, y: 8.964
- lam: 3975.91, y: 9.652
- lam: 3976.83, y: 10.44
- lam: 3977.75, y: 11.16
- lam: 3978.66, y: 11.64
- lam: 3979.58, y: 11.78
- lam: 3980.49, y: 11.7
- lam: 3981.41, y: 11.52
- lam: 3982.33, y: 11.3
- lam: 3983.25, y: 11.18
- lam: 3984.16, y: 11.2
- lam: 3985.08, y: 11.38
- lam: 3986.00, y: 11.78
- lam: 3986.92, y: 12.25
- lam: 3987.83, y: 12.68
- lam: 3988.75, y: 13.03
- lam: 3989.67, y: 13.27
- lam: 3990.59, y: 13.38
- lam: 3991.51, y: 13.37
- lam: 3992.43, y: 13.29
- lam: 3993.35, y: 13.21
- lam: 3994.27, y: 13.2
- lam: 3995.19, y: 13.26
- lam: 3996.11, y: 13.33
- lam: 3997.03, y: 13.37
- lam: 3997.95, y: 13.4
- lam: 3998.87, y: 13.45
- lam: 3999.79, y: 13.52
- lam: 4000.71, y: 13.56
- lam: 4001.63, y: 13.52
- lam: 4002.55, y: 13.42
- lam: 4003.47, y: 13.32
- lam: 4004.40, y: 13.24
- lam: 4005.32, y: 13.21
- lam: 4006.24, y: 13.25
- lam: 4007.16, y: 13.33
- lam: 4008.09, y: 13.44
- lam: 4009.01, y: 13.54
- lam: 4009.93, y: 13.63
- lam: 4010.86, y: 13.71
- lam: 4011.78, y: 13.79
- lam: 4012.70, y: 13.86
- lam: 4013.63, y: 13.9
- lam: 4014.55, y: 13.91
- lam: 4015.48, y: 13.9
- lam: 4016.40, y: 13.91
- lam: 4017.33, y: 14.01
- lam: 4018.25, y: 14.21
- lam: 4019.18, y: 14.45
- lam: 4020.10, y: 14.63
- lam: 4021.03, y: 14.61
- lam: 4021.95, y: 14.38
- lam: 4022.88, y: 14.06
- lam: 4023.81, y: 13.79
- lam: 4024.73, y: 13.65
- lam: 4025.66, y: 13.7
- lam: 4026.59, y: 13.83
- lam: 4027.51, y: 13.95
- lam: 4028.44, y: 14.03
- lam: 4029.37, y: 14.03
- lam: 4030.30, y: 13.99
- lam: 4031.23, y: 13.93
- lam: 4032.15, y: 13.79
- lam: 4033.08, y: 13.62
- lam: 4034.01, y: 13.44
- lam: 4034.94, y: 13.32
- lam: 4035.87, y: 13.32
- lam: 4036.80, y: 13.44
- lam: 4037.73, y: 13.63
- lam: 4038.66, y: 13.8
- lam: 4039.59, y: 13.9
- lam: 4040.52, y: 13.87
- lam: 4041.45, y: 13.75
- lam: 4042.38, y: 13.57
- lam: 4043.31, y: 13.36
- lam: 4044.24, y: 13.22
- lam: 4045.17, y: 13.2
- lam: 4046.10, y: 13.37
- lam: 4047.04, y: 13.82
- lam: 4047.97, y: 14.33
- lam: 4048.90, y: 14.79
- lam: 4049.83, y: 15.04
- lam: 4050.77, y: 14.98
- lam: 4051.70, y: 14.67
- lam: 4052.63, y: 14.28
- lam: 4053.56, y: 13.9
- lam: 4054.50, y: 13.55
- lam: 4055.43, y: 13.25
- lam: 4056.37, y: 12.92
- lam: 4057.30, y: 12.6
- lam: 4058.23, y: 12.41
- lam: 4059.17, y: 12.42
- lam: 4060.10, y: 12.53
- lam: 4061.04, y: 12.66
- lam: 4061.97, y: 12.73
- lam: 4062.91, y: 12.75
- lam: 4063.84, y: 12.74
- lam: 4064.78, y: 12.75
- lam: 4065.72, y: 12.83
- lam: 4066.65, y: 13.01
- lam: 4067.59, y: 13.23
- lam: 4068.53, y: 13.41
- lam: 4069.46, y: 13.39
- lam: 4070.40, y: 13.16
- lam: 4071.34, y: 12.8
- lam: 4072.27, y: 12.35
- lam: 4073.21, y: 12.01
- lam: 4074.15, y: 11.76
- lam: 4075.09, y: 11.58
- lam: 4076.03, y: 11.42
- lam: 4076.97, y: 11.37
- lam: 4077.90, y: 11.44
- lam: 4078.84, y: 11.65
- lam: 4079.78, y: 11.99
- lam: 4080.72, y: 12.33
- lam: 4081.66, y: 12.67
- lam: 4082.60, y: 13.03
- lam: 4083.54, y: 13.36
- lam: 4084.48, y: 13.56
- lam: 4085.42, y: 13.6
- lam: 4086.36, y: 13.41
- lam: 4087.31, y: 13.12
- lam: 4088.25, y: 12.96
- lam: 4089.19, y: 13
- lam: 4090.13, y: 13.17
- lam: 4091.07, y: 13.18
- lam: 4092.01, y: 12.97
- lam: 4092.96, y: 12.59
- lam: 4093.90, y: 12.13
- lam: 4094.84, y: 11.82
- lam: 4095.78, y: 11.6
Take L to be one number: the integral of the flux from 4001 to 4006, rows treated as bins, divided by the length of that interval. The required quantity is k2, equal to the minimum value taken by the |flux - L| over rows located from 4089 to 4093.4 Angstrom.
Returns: 0.2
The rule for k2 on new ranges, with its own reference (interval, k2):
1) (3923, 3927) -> 1.2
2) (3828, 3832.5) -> 4.5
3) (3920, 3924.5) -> 1.2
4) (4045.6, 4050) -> 0.0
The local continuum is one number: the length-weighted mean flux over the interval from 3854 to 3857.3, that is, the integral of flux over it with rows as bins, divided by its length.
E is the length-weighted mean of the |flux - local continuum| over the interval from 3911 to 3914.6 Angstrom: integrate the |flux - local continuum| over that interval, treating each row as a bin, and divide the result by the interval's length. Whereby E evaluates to 1.46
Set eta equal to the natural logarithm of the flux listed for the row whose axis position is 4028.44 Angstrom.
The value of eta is 2.64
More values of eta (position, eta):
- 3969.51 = 2.12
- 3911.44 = 2.49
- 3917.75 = 2.45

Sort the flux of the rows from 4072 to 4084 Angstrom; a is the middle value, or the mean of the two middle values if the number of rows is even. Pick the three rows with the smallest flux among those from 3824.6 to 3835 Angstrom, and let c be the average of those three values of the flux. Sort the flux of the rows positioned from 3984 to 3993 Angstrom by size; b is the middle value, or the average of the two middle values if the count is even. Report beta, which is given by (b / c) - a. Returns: -10.4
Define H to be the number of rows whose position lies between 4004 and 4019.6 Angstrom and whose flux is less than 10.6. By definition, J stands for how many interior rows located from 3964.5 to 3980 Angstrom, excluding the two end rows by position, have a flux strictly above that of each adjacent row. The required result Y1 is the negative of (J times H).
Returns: 0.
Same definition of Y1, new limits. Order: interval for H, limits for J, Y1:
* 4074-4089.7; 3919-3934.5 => 0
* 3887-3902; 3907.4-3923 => -4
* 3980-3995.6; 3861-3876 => 0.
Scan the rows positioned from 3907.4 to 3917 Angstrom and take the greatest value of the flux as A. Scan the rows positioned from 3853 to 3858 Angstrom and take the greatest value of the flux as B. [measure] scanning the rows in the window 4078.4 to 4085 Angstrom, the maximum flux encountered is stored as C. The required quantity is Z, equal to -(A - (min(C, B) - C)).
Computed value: -14.5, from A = 12.07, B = 11.16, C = 13.56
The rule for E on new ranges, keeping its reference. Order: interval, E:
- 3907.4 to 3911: 1.17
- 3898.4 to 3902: 0.65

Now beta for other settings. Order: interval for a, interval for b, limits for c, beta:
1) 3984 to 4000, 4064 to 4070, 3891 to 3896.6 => -12.1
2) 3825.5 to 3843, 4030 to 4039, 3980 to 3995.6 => -7.2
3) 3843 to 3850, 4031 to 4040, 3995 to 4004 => -9.6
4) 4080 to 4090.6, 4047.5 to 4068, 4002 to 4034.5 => -12.1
